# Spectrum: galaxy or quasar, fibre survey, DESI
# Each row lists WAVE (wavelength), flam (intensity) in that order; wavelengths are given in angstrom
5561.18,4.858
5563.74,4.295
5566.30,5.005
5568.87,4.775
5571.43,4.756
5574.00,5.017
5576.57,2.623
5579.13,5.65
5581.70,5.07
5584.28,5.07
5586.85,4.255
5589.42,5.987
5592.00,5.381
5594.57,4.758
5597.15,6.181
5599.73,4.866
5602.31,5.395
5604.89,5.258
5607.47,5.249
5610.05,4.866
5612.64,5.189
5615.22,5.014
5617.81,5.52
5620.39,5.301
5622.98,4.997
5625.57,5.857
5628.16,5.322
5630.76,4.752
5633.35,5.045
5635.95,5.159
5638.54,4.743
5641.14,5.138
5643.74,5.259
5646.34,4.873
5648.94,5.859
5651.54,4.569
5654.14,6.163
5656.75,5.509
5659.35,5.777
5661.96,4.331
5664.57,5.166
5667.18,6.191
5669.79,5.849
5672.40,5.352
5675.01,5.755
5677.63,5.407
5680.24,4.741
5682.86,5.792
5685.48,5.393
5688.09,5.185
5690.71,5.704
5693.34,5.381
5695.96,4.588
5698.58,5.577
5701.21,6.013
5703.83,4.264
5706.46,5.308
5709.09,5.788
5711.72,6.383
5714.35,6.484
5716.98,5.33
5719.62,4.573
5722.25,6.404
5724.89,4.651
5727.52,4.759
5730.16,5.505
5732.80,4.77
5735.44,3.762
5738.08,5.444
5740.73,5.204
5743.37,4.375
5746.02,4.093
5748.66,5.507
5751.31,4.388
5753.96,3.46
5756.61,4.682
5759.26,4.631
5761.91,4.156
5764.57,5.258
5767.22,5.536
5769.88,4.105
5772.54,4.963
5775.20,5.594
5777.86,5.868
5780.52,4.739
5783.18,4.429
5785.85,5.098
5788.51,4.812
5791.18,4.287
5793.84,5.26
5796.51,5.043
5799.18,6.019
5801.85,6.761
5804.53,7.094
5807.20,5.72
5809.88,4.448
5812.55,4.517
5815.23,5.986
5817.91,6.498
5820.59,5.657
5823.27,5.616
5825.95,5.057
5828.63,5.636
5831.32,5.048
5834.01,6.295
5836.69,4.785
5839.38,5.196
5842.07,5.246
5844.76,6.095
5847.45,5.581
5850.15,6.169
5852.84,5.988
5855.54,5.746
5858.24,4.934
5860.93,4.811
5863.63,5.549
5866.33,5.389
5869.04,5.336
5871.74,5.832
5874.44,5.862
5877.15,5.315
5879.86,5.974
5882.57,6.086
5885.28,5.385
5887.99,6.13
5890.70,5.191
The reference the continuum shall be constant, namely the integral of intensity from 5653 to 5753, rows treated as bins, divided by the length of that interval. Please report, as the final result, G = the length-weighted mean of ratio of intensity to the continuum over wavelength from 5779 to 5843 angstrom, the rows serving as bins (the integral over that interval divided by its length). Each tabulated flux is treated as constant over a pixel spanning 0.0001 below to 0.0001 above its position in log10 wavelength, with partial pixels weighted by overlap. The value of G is 1.02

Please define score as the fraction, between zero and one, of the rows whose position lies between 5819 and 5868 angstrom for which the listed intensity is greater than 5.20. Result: 0.67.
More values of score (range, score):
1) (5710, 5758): 0.44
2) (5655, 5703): 0.72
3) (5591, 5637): 0.50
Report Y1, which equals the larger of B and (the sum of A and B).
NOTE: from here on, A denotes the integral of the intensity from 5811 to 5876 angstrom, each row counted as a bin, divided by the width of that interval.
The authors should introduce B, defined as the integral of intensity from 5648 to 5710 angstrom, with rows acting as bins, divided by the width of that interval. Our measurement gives 10.93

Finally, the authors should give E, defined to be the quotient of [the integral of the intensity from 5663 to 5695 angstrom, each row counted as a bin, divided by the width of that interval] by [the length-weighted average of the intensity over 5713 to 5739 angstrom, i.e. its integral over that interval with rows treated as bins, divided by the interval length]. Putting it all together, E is 1.06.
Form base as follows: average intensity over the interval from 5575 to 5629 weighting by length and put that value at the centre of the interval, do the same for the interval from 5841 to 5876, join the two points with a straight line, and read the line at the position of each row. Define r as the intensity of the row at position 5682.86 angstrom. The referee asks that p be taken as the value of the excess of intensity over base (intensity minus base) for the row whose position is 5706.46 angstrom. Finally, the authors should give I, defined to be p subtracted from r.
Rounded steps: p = 0.0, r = 5.792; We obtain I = 5.8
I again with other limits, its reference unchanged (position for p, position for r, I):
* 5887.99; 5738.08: 4.9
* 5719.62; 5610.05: 5.6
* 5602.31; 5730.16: 5.2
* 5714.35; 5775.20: 4.4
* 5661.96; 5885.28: 6.3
